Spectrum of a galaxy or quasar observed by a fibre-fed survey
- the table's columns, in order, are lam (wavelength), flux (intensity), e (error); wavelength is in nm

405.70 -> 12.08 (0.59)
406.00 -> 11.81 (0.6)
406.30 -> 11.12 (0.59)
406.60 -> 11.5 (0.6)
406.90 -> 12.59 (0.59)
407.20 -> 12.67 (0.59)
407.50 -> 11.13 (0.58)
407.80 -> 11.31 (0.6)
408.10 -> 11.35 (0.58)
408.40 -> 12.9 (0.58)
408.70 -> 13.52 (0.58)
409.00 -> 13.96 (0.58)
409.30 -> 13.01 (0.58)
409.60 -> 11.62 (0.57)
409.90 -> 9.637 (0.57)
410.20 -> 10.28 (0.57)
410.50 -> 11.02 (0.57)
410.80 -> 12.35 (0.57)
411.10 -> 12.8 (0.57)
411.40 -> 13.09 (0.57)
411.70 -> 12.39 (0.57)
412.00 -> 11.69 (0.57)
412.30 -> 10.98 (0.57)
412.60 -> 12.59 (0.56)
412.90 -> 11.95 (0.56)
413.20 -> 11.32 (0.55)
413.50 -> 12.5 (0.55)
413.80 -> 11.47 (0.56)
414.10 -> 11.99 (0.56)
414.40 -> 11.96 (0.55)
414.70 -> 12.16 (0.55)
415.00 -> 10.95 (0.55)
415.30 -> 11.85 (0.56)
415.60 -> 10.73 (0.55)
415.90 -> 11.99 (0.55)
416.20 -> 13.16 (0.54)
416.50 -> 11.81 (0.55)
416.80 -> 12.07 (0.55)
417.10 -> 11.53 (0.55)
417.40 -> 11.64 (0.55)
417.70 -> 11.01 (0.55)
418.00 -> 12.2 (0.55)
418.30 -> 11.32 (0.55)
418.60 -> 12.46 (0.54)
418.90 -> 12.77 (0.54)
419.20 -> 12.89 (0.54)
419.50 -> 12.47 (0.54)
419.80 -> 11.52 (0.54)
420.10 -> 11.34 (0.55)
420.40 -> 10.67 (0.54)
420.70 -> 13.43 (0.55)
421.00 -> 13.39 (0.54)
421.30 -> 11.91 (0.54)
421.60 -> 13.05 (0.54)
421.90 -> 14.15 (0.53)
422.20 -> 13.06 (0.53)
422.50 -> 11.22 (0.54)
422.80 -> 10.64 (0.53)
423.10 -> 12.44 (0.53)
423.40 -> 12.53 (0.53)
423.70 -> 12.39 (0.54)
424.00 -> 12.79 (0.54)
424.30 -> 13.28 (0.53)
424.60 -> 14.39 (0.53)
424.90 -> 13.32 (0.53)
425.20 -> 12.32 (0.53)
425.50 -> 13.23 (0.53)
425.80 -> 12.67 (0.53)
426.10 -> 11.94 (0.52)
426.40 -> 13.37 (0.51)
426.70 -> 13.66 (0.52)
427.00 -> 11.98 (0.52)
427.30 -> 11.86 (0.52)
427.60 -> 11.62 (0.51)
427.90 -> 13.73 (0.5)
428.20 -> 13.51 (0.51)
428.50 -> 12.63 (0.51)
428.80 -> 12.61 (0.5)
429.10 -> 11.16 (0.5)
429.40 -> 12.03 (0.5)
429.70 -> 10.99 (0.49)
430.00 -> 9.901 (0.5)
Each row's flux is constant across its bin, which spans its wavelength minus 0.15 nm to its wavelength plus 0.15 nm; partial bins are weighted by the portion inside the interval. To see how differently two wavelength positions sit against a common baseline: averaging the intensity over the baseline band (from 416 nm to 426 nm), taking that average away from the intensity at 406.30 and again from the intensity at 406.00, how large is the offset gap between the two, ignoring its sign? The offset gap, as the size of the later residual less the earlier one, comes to 0.7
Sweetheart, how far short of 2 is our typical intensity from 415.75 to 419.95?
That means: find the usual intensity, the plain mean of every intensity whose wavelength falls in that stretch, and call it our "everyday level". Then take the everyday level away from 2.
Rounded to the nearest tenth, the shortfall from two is -10.1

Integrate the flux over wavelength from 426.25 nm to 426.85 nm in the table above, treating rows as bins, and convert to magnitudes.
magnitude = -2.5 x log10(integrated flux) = -2.27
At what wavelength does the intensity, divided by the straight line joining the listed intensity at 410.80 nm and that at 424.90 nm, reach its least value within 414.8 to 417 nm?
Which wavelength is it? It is 415.60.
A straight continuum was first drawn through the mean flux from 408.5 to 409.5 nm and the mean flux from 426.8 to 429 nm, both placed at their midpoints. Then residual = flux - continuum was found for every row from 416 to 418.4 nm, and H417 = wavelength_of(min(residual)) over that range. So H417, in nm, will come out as 417.70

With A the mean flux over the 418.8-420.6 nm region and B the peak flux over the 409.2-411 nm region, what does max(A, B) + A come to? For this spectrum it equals 25.0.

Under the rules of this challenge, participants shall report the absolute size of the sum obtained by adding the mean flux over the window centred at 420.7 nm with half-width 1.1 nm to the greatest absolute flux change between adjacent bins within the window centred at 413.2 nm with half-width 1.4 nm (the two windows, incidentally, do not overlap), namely 13.8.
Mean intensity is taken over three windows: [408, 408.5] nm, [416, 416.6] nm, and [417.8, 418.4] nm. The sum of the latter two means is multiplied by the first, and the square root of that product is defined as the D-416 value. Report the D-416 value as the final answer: 17.1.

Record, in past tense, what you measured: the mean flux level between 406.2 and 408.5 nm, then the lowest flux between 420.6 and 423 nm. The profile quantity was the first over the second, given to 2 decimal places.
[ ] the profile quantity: 1.11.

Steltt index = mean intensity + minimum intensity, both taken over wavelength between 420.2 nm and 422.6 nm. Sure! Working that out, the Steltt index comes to 23.3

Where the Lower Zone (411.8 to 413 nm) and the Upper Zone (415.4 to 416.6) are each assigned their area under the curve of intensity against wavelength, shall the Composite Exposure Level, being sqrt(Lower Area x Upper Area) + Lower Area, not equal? 28.4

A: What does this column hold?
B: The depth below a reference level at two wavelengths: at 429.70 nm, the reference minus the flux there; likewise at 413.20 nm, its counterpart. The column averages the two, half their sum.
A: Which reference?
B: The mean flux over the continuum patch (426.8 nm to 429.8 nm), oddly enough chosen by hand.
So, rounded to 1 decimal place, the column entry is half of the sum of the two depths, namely 1.1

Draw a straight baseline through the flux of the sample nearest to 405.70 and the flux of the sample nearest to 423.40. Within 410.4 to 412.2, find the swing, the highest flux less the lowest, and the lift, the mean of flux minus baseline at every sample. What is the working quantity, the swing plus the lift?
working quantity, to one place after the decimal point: 2.1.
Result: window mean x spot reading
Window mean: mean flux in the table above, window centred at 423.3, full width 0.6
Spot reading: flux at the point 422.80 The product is 132.8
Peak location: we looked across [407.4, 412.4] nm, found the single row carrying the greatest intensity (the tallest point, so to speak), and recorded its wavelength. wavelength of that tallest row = 409.00 nm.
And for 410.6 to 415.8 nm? 411.40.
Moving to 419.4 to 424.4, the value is 421.90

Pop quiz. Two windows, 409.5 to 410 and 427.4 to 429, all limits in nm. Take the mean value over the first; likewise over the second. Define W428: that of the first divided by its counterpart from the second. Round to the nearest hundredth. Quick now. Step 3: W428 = 0.83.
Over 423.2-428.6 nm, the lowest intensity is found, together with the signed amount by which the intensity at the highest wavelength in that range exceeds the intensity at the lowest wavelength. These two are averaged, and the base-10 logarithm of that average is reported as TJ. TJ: 0.768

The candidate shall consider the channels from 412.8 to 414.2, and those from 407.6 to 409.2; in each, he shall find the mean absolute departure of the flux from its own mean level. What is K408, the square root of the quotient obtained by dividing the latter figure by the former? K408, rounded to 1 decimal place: 1.7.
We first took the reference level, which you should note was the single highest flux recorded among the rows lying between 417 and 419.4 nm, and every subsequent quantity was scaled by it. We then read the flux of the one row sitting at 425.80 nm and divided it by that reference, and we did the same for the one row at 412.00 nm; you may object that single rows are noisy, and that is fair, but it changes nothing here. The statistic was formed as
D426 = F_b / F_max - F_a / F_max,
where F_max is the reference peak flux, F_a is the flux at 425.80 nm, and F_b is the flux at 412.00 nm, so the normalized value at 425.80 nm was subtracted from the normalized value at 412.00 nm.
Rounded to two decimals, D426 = -0.08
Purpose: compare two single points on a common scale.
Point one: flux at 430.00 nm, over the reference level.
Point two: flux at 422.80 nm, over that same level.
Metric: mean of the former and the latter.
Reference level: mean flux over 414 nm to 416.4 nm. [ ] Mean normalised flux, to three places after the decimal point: 0.867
